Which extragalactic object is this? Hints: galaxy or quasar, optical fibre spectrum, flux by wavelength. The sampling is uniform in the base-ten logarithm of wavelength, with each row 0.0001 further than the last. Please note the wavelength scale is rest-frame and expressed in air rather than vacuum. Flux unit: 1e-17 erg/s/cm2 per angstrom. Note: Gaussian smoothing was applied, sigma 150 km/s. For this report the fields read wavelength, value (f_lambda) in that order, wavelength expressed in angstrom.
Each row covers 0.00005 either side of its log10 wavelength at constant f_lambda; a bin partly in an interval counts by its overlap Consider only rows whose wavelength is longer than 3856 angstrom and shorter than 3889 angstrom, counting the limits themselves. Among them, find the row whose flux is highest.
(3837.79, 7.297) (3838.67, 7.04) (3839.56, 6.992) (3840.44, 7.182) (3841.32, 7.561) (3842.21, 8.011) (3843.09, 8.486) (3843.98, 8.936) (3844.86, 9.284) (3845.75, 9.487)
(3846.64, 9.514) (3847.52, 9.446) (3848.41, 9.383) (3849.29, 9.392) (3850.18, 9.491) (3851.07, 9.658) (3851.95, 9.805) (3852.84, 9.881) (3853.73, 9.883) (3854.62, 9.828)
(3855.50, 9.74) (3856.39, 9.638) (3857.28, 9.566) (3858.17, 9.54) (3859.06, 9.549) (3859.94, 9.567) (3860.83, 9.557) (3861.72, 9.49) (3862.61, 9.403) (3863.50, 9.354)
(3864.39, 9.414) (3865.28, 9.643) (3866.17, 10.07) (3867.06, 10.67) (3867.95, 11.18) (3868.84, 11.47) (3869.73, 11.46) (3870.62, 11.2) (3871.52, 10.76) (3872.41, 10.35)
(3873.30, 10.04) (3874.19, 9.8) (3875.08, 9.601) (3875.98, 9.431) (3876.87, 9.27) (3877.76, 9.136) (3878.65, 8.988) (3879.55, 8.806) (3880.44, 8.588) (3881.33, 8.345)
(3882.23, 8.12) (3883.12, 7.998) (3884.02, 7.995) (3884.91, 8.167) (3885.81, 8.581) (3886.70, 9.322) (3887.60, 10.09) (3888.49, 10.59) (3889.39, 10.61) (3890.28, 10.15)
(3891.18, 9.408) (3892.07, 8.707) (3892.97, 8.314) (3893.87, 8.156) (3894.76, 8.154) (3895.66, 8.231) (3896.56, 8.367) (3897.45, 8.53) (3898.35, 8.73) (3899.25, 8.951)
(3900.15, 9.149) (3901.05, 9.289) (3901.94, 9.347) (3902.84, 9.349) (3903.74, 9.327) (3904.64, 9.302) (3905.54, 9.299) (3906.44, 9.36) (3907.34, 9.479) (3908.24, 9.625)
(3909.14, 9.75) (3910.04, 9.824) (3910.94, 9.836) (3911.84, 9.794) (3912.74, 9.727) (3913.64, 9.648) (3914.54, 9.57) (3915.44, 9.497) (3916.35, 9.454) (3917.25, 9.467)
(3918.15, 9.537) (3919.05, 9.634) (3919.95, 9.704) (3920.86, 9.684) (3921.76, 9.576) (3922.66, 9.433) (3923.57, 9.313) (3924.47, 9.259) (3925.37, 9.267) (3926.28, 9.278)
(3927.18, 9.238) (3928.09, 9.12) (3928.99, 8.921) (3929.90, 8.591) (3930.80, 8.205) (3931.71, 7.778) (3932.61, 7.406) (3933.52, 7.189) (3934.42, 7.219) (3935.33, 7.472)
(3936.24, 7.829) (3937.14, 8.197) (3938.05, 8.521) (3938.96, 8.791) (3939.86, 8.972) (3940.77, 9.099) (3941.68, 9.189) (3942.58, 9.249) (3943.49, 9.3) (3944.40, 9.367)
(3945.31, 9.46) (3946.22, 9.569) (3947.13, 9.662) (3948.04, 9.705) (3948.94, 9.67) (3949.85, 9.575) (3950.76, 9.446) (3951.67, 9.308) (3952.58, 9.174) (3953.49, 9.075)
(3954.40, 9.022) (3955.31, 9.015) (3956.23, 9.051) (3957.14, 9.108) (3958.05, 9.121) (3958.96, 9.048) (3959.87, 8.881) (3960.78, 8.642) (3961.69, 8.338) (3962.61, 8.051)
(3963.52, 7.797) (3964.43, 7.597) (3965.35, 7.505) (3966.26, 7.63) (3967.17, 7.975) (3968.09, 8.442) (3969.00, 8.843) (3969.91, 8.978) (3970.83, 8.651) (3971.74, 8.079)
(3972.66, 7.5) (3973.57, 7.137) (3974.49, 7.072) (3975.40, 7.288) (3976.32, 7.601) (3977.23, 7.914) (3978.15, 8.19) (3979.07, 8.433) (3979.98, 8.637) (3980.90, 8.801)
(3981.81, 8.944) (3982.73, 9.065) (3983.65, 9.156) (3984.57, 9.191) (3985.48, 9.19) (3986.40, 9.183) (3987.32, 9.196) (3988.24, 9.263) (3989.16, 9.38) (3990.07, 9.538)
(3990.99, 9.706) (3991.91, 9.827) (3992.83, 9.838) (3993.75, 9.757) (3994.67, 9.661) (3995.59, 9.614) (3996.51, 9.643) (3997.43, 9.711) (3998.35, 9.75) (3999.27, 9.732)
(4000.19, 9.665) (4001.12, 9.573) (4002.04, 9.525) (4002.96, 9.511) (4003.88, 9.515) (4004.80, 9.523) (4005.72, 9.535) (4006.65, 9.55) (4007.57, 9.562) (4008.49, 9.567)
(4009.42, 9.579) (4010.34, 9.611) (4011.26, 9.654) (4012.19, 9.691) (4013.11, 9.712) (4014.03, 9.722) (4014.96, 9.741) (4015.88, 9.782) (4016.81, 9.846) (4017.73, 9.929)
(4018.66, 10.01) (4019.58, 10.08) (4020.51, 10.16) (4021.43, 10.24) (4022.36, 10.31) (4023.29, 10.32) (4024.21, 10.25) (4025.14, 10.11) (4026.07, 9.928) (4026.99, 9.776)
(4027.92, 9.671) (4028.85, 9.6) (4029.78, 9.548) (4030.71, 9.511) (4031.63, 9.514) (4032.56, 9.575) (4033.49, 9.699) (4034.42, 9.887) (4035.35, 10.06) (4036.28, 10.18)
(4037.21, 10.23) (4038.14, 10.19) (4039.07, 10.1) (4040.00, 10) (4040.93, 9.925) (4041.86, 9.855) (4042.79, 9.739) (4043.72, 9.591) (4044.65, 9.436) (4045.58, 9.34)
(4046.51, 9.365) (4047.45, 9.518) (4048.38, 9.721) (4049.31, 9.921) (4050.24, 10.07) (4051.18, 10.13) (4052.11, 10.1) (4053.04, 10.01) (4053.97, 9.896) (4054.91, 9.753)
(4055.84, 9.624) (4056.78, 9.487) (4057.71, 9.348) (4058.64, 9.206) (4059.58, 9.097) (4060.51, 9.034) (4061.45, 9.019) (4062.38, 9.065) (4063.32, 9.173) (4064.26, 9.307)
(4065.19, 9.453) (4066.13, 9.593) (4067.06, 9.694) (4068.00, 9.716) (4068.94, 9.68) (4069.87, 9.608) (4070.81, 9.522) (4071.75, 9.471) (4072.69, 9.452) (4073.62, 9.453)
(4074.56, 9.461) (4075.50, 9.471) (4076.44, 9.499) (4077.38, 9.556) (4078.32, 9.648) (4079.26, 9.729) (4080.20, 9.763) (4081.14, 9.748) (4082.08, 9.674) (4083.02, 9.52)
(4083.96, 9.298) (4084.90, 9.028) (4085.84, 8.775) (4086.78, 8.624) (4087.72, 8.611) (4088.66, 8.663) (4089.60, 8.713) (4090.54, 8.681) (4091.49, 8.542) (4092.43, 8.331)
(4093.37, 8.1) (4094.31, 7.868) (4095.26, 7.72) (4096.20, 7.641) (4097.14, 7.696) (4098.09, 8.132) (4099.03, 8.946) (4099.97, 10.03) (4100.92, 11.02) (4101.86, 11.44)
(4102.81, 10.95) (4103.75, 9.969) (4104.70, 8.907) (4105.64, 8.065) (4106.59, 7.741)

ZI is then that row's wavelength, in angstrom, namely 3868.84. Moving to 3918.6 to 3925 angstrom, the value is 3919.95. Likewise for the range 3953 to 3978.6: 3958.05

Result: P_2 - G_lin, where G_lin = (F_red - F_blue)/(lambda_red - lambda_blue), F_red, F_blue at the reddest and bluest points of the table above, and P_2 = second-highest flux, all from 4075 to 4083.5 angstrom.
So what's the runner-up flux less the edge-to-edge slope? 9.7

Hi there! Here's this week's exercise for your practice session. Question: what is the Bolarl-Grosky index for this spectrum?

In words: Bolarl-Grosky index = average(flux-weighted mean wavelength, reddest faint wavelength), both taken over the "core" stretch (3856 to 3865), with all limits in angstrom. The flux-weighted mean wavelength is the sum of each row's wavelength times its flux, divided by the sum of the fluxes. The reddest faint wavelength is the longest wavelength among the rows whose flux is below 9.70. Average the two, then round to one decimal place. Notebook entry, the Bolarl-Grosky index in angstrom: 3862.4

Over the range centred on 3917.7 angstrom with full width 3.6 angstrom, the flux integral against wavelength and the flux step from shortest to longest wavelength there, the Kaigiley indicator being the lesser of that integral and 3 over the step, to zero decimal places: 17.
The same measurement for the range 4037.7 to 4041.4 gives -11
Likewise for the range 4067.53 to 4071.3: -15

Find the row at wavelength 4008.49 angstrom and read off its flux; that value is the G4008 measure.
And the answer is 9.567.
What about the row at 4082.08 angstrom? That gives 9.674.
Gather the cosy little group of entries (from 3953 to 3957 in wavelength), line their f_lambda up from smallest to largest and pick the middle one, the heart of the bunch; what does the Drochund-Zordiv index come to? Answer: 9.0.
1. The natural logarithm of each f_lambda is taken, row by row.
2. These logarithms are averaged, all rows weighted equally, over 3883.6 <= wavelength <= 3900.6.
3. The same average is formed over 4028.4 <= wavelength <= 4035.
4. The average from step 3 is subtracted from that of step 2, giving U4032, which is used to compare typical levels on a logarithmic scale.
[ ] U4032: -0.075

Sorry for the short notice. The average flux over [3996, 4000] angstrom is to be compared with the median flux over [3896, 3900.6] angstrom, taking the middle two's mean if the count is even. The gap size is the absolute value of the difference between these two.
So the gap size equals 1.0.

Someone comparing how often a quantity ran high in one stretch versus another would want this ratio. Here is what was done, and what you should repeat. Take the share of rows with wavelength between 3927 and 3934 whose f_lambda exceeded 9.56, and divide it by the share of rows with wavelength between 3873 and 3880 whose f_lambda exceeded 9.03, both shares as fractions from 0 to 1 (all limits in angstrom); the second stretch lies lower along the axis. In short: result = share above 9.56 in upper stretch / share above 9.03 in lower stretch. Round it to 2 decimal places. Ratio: 0.00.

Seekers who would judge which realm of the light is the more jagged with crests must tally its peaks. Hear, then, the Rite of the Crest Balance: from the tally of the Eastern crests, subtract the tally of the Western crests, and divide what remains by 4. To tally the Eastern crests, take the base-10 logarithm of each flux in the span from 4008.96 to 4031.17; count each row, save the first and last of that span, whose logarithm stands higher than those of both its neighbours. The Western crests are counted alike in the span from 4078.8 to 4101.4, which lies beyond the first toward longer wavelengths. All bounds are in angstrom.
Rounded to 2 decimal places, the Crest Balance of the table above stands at -0.25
